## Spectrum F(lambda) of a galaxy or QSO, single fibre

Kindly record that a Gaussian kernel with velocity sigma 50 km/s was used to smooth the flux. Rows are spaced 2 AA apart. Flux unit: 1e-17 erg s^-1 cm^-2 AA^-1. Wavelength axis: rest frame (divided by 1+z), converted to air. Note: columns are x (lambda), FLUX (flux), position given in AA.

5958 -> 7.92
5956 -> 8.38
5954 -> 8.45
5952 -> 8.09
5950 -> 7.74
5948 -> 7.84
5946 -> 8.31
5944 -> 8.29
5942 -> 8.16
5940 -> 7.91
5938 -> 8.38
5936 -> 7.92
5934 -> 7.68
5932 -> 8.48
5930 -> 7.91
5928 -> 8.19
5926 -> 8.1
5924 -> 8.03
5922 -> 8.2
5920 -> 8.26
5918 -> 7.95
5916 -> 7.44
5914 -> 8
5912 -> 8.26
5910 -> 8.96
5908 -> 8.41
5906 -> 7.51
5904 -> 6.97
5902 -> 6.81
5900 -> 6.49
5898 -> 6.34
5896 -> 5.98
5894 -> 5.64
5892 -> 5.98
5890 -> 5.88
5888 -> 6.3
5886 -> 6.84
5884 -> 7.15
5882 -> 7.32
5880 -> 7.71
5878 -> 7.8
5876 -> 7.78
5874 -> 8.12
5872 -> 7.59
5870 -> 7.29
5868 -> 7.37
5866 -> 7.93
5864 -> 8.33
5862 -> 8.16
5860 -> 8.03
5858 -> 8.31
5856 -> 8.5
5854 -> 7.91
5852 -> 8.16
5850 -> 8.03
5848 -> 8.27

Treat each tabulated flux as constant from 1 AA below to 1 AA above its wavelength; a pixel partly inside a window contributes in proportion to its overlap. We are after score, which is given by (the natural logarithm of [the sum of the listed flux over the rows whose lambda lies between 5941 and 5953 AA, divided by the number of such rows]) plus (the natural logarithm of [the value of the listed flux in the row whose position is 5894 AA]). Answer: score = 3.8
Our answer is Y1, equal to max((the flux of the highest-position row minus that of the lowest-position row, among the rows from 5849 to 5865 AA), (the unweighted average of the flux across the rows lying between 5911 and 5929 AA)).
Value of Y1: 8.0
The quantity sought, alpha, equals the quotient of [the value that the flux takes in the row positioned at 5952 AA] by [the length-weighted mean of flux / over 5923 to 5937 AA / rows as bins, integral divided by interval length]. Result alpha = 1.01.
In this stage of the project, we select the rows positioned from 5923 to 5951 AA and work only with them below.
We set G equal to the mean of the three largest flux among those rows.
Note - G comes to 8.39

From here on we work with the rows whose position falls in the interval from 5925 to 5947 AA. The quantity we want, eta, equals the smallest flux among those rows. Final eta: 7.68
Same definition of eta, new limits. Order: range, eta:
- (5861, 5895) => 5.64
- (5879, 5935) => 5.64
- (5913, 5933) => 7.44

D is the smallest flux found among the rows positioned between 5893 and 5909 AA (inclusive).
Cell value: 5.64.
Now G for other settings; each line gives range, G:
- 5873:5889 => 7.90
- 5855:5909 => 8.41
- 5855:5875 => 8.38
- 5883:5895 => 6.76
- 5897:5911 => 8.29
